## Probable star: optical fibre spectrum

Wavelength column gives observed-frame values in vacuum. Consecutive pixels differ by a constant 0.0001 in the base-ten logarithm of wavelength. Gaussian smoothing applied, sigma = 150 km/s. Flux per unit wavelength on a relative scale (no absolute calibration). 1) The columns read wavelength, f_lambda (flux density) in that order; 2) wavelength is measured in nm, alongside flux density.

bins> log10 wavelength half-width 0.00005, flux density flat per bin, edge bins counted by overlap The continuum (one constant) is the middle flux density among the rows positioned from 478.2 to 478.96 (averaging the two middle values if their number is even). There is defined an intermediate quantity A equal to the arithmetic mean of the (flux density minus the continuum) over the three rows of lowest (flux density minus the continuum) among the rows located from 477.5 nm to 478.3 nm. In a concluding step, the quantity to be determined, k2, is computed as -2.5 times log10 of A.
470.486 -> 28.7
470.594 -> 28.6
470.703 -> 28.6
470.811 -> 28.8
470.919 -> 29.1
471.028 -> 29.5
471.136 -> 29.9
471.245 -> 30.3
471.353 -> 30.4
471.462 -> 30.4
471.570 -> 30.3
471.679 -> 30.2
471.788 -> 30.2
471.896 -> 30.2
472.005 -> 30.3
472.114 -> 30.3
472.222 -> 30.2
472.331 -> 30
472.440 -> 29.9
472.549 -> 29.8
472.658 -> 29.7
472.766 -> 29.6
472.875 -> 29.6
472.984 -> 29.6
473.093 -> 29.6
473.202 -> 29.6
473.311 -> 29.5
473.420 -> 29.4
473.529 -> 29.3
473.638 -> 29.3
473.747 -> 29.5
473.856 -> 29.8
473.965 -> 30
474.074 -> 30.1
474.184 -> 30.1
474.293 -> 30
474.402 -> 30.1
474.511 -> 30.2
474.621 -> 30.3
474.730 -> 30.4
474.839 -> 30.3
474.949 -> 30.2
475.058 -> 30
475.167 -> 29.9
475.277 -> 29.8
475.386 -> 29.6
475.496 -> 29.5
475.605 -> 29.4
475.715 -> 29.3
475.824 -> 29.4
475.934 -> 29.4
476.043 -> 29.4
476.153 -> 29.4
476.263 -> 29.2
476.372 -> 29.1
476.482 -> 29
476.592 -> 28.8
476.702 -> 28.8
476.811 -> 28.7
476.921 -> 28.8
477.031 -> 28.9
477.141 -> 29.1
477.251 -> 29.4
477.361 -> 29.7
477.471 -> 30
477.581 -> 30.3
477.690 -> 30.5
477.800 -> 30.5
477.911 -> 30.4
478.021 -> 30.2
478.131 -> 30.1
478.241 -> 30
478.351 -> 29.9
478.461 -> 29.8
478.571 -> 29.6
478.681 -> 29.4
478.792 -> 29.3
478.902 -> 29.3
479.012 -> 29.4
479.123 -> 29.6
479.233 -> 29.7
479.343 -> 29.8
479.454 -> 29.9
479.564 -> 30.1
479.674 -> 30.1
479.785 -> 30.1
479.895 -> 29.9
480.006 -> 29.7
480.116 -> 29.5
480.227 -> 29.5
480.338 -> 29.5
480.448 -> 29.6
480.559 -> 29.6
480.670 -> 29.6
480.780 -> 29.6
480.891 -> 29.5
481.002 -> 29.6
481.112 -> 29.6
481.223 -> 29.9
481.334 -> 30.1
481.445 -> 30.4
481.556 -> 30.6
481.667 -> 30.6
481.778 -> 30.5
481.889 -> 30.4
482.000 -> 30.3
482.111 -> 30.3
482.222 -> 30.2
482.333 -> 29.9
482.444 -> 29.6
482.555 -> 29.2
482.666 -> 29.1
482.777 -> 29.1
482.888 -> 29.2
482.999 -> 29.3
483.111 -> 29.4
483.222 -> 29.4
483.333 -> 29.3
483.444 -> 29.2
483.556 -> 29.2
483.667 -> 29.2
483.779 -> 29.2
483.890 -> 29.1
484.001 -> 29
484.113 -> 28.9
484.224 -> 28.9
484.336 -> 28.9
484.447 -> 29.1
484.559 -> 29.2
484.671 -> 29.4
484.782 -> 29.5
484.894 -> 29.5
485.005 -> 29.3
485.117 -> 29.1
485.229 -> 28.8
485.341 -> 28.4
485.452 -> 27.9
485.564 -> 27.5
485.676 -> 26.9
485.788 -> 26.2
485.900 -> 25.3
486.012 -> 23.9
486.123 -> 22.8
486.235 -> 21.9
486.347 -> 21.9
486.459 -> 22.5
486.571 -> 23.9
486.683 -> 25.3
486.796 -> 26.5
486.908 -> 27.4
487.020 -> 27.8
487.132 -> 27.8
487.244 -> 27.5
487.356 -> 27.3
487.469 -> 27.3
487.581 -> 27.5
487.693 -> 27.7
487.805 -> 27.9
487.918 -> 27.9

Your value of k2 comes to 0.8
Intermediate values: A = 0.50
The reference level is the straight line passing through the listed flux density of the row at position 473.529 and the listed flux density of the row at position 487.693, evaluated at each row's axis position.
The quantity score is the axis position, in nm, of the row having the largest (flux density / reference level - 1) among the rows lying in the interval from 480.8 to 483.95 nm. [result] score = 481.667 nm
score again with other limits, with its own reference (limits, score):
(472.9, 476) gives 474.730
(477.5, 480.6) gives 477.800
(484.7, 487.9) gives 484.894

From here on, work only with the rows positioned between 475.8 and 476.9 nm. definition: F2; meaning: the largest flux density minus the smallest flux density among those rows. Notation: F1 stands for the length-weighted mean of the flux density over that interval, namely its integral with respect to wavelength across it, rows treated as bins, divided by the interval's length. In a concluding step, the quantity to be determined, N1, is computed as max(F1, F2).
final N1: 29.1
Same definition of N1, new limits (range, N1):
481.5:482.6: 30.2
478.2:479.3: 29.6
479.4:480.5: 29.8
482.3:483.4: 29.4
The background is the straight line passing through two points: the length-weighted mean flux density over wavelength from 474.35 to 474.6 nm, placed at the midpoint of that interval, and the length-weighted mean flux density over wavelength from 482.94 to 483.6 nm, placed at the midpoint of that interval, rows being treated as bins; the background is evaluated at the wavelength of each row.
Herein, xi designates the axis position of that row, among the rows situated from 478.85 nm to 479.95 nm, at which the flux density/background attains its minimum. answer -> 478.902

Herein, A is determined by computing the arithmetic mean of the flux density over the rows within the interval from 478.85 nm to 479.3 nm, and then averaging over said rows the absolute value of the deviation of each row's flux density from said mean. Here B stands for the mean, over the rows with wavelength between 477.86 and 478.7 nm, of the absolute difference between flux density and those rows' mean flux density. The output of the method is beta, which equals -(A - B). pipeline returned 0.10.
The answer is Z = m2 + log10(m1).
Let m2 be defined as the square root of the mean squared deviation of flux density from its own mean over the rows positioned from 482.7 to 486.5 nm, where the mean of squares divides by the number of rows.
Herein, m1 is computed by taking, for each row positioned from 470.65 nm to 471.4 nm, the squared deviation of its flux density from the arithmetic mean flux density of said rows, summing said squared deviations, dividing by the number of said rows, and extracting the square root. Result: 2.2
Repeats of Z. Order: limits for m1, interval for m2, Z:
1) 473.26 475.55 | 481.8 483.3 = 0.0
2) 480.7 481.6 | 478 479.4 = -0.1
